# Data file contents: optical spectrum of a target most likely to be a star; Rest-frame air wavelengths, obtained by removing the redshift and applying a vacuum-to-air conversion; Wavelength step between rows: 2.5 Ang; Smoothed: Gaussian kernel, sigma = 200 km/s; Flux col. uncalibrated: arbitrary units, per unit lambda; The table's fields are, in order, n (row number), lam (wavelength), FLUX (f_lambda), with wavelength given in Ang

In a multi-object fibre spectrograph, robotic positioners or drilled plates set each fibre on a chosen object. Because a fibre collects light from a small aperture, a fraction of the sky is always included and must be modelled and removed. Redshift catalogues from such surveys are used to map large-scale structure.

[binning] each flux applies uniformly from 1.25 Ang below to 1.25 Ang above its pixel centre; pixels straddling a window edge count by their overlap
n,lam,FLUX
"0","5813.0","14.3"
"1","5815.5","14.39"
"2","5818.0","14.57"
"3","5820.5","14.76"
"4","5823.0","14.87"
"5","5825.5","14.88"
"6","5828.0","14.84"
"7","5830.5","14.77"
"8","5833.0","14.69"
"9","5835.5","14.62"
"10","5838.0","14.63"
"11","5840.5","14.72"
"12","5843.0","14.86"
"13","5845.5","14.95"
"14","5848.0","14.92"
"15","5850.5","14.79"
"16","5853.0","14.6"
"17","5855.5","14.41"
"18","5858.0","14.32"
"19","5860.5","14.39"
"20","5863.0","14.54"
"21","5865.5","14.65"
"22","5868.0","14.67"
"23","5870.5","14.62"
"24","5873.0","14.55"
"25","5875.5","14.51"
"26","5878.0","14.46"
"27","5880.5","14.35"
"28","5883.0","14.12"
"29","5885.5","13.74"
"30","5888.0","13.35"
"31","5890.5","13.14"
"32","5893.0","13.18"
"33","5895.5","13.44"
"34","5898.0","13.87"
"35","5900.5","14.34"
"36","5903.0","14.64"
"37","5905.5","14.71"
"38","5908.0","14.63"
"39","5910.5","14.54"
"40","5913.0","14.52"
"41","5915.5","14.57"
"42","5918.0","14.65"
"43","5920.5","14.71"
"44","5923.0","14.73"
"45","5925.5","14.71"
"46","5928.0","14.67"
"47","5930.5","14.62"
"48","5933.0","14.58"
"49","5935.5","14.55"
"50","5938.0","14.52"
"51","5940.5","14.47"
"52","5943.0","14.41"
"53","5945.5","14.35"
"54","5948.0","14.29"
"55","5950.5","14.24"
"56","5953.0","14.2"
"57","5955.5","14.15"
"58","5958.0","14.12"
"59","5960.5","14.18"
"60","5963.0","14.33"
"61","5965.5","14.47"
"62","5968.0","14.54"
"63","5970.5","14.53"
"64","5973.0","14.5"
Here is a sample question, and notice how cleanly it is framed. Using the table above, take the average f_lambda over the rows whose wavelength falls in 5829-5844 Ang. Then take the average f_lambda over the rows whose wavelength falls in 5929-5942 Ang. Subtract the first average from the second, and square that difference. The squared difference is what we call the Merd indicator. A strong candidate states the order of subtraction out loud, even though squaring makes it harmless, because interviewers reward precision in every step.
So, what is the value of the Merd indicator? 0.028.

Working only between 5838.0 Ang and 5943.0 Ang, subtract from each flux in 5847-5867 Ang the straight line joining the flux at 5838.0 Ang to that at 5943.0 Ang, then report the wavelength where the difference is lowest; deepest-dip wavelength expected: 5858.0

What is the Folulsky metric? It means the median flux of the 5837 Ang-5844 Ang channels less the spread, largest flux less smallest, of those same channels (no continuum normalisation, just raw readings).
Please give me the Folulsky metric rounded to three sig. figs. 14.5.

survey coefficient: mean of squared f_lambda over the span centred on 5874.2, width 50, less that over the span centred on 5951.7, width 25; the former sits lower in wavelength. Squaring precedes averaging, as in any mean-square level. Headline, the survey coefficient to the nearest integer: -2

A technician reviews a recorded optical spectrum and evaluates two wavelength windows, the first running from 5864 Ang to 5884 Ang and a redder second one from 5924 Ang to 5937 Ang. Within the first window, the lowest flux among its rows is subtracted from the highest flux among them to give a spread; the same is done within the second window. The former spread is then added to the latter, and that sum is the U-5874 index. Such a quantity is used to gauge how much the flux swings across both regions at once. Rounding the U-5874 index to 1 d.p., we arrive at 0.7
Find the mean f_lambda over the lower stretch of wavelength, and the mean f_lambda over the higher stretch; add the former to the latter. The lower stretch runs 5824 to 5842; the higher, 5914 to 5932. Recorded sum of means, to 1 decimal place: 29.4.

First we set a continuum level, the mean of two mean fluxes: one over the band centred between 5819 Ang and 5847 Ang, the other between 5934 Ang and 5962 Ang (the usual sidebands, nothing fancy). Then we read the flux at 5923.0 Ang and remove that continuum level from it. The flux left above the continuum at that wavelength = 0.18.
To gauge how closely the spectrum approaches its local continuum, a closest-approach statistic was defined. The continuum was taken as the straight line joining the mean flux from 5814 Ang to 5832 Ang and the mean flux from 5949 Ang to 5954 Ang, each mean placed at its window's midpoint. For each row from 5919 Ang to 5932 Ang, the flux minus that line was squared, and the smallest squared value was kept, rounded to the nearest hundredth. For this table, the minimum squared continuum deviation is 0.10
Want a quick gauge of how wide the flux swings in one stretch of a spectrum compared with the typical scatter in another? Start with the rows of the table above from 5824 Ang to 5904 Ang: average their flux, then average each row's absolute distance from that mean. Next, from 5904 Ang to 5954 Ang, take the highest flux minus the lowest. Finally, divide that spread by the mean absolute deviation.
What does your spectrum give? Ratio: 1.40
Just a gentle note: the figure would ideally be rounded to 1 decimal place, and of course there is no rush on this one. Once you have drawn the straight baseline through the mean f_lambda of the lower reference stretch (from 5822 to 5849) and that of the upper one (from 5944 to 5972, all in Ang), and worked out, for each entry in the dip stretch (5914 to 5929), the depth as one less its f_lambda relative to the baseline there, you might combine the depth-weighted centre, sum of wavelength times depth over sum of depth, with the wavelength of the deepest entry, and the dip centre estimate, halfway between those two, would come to 5919.1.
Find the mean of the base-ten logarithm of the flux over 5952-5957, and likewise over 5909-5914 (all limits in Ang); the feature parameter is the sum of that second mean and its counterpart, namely 2.314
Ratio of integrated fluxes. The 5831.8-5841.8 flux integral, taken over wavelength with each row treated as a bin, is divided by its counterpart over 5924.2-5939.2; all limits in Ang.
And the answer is 0.67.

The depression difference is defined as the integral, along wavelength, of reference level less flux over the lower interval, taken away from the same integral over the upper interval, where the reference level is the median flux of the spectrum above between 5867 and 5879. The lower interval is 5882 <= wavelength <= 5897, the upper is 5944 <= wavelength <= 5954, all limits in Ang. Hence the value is -13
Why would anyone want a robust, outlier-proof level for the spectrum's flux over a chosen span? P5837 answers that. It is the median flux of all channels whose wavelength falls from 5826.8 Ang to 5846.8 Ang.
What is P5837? 14.7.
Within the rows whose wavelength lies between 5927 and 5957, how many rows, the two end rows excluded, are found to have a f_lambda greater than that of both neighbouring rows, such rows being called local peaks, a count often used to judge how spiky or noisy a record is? 0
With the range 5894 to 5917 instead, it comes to 1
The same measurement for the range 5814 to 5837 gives 1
